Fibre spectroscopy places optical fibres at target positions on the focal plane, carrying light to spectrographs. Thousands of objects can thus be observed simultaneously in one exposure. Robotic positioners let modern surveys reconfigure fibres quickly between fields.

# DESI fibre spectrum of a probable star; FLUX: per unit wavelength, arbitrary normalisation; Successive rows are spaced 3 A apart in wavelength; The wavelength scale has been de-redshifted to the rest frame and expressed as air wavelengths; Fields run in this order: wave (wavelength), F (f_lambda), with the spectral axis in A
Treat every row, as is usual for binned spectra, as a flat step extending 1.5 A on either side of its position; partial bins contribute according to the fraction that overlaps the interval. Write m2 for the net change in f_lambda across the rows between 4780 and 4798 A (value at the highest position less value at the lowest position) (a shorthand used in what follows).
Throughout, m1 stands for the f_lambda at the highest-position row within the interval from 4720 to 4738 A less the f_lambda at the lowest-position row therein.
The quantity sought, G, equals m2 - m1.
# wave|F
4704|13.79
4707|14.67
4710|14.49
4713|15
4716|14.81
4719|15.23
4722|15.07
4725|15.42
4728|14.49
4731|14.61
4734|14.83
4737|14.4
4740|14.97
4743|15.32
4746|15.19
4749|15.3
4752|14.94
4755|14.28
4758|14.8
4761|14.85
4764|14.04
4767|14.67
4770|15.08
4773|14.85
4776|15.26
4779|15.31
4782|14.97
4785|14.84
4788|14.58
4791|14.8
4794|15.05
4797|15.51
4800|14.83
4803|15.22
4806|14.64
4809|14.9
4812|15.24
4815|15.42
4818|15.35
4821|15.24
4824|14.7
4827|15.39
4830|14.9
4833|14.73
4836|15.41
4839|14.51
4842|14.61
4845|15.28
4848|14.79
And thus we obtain 1.2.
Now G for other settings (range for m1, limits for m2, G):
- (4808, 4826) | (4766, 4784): 0.5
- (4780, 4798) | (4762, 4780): 0.7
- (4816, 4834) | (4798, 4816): 1.2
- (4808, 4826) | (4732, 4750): 0.7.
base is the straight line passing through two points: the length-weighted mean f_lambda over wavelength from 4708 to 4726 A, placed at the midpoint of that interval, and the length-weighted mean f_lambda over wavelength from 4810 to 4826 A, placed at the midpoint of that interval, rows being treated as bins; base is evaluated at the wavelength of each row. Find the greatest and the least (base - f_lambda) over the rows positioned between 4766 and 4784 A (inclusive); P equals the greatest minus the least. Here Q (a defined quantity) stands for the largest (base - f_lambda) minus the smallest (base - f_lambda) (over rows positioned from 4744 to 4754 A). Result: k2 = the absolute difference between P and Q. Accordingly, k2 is 0.25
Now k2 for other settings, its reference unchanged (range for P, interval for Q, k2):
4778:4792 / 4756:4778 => 0.45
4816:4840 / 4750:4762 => 0.24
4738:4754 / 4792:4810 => 0.49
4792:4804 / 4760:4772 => 0.34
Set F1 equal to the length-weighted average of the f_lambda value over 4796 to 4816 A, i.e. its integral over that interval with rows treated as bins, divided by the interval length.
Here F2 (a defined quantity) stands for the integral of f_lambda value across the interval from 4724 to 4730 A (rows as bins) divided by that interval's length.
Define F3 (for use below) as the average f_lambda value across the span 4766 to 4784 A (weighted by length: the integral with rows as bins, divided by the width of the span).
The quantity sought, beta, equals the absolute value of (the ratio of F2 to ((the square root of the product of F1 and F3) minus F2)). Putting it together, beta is 87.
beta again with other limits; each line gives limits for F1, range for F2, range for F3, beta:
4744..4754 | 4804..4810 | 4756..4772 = 153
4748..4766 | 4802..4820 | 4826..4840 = 52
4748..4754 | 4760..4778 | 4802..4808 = 90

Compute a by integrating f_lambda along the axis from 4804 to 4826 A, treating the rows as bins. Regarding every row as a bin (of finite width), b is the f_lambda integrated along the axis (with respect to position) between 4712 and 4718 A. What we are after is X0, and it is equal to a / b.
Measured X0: 3.71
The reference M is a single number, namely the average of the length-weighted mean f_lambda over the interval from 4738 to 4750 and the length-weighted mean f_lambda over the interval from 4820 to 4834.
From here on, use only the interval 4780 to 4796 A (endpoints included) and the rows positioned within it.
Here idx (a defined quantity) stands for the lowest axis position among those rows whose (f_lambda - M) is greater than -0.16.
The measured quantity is 4782 A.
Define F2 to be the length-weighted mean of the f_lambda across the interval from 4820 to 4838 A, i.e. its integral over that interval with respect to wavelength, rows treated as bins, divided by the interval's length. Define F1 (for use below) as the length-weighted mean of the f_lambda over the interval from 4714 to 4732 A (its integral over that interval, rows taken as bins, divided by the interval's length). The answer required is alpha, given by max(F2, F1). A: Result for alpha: 15.0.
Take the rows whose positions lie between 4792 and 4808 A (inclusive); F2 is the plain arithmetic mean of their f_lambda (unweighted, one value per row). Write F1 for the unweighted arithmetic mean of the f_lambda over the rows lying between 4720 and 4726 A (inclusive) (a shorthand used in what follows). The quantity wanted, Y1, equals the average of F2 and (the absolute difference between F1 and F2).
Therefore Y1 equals 7.62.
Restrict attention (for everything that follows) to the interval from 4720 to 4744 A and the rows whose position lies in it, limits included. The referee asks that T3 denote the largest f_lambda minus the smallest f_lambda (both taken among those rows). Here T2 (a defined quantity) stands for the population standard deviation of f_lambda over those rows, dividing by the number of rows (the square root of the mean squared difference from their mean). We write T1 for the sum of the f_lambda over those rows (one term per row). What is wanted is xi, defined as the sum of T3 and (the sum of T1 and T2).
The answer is 120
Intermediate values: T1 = 119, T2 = 0.35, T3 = 1.02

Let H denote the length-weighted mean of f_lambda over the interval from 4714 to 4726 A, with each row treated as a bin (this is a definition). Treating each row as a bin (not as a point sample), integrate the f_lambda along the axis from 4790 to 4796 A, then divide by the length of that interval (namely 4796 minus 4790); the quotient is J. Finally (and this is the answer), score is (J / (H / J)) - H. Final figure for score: -0.3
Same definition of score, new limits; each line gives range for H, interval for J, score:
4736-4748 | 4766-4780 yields 0.1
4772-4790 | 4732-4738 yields -0.7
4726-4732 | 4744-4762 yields 0.6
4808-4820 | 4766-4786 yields -0.5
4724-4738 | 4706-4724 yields 0.3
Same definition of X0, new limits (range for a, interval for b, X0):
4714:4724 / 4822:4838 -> 0.63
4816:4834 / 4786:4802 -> 1.13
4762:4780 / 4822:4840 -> 0.99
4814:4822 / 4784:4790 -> 1.39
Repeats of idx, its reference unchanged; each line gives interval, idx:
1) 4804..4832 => 4812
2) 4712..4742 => 4713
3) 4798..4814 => 4803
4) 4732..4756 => 4740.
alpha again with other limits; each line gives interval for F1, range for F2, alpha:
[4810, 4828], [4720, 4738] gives 15.2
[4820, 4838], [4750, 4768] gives 15.0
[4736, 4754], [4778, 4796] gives 15.0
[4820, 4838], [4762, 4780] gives 15.0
